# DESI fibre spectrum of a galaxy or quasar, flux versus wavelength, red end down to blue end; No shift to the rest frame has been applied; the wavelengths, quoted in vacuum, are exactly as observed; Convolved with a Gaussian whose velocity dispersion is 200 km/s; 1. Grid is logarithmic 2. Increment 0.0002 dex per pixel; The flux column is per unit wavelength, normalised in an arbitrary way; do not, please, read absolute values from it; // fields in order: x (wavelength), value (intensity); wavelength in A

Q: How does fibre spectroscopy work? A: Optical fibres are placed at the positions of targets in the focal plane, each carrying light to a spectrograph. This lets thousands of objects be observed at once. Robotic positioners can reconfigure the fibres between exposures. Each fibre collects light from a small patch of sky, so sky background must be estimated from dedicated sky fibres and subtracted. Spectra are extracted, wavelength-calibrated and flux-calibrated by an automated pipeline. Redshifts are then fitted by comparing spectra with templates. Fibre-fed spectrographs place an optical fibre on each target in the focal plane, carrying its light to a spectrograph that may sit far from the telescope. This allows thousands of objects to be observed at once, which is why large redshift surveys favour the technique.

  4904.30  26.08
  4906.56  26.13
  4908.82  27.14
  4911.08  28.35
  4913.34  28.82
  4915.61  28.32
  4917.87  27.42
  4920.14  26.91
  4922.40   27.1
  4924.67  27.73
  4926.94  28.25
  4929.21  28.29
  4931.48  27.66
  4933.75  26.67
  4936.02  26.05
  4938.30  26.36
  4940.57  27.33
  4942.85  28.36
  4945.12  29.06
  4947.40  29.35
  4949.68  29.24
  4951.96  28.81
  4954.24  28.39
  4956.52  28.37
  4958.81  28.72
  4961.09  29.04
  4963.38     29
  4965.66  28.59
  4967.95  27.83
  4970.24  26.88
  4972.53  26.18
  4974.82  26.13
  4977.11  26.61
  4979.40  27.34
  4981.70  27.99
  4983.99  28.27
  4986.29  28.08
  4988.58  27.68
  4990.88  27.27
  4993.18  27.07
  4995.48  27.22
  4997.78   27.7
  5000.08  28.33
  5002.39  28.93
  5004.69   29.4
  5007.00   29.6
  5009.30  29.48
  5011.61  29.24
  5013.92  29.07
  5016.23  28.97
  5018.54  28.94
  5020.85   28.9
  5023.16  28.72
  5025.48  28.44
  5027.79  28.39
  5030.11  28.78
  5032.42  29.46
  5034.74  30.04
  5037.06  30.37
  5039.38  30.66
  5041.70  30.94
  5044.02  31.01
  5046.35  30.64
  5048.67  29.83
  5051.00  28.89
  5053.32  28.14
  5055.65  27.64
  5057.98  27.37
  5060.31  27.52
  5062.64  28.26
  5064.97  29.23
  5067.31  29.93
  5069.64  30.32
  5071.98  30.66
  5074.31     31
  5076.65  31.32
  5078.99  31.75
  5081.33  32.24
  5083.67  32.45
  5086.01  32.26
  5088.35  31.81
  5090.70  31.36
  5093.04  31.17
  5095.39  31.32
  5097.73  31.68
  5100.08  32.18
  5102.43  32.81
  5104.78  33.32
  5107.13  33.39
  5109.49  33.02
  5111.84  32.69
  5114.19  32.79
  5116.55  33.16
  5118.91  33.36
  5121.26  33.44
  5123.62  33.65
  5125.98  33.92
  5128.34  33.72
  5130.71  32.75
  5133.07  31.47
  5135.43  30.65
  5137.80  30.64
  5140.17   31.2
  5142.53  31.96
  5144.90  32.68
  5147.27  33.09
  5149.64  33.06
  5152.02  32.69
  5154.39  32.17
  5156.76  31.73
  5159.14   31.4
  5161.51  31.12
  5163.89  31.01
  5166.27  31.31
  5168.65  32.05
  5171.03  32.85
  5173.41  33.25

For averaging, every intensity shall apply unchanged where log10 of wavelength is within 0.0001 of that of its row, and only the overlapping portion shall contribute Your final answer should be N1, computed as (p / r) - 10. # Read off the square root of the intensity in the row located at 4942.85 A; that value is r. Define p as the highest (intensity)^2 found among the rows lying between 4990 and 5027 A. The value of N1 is 155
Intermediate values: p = 876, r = 5.33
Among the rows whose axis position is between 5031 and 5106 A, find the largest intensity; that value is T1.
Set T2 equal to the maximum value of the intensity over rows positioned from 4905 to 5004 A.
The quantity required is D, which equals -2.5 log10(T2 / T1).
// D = 0.14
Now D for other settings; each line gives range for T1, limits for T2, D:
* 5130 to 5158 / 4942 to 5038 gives 0.09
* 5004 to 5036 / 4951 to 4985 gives 0.04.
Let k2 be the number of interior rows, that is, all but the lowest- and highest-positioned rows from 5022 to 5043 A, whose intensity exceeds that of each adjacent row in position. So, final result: 0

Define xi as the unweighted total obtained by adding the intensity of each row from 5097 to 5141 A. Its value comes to 620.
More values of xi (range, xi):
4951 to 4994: 528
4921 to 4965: 534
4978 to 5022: 539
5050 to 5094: 573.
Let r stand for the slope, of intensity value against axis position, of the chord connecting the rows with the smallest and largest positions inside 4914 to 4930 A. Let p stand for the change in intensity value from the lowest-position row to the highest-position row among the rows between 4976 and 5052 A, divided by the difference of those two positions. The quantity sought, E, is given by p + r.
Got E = 0.03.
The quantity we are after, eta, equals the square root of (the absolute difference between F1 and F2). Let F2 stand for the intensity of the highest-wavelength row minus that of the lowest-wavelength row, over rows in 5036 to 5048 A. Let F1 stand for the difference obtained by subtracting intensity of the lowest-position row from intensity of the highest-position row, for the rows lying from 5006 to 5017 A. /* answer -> 0.9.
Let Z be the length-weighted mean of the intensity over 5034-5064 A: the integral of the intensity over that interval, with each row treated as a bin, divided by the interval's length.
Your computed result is 29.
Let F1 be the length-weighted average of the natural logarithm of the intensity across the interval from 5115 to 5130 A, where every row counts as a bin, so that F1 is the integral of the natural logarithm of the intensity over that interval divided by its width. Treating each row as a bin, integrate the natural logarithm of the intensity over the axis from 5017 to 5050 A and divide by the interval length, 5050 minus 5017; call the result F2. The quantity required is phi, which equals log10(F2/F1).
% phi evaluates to -0.015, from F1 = 3.51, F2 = 3.39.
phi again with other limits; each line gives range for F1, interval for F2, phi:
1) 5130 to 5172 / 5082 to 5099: 0.000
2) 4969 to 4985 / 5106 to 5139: 0.024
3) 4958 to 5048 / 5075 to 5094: 0.013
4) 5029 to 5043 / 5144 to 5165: 0.008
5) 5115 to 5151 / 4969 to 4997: -0.023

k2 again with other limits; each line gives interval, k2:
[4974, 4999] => 1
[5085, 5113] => 1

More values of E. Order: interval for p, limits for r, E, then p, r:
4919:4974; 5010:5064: -0.03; -0.014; -0.02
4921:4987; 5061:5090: 0.15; 0.015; 0.14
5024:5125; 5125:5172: 0.03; 0.053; -0.02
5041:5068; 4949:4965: -0.06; -0.039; -0.02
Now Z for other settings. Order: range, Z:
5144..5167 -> 32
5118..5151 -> 33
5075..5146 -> 32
